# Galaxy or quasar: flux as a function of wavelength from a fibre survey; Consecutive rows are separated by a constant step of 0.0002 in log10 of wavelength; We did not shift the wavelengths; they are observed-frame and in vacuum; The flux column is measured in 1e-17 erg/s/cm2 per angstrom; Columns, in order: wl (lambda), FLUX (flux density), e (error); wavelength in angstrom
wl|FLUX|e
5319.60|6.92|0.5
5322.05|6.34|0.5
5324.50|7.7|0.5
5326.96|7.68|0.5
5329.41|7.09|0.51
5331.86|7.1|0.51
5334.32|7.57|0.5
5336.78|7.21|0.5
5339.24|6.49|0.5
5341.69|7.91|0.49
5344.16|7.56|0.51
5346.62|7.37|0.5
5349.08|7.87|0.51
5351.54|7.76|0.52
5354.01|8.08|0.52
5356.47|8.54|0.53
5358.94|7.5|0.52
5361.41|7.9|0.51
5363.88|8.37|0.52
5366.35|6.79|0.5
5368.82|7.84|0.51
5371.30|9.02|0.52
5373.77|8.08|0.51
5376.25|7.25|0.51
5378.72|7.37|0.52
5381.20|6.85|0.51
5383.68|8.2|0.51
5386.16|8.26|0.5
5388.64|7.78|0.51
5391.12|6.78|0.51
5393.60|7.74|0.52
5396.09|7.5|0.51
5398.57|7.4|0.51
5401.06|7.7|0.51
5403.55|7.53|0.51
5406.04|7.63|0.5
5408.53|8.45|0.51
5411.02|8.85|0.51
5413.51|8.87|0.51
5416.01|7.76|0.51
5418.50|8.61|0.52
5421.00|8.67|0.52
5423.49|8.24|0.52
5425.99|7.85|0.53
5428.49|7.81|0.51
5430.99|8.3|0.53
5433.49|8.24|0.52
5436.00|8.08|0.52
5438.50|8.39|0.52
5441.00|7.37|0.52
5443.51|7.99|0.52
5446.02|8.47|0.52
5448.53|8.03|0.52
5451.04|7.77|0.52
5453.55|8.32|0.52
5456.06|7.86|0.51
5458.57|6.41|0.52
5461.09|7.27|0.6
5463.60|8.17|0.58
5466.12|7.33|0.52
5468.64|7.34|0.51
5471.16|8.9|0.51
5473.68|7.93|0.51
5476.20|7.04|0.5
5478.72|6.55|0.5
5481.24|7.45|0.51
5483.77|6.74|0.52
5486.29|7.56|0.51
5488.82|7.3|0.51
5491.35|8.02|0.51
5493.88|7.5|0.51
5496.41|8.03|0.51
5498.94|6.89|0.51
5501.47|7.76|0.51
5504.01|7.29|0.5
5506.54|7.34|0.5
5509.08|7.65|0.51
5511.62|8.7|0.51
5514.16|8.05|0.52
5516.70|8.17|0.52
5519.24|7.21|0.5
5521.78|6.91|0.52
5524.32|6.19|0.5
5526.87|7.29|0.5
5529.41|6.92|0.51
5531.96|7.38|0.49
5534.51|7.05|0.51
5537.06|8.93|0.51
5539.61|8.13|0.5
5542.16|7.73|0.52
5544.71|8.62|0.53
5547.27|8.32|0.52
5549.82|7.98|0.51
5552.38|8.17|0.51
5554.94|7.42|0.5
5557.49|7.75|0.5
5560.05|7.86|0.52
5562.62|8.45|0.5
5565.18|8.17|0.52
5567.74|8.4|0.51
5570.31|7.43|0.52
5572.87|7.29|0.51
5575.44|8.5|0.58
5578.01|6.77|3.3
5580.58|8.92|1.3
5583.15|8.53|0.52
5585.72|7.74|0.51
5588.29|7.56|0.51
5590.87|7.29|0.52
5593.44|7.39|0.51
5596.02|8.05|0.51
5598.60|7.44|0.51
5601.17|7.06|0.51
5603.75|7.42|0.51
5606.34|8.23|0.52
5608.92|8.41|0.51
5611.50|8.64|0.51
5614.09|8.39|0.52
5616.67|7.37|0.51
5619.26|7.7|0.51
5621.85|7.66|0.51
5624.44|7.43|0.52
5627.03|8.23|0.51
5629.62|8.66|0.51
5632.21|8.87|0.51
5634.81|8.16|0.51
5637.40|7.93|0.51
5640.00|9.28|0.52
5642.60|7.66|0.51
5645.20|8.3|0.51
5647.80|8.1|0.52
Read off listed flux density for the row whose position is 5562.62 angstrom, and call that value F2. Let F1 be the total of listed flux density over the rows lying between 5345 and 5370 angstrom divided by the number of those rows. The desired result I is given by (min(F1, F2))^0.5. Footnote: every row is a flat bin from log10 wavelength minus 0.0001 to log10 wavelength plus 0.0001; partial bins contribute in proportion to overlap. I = 2.79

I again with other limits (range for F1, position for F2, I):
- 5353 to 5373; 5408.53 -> 2.83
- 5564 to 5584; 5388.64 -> 2.79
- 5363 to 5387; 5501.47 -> 2.79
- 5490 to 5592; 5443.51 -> 2.79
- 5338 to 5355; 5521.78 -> 2.63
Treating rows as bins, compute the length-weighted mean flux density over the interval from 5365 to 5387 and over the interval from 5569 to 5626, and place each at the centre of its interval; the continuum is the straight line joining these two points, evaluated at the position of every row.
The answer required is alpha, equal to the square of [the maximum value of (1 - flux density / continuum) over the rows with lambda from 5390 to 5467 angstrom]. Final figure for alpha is 0.030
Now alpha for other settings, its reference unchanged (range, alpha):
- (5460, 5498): 0.024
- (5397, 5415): 0.002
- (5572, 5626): 0.017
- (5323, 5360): 0.026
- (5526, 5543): 0.012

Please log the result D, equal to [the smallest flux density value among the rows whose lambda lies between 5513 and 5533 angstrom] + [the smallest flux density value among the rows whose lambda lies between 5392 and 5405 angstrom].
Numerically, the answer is 13.6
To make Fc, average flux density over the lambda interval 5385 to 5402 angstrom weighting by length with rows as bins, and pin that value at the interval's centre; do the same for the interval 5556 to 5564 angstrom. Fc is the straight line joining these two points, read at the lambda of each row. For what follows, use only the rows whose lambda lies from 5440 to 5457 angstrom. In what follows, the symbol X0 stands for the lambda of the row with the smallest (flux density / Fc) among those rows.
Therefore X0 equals 5441.00 angstrom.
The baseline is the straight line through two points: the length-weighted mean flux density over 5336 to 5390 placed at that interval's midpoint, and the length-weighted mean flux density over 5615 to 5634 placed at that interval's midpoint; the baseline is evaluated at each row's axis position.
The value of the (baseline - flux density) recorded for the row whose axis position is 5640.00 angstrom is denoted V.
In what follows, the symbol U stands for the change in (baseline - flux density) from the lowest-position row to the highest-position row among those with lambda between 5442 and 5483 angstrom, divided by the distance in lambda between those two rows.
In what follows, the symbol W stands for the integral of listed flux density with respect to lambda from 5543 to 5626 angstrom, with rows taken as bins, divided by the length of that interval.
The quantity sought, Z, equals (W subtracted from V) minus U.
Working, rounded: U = 0.015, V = -1.3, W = 7.89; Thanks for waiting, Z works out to -9.2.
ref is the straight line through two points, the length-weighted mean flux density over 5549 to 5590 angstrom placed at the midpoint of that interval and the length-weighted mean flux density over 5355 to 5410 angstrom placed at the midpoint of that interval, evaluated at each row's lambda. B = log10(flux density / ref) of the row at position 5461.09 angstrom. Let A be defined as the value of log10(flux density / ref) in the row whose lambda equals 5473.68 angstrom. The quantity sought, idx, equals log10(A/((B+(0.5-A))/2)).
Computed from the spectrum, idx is -1.7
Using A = 0.005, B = -0.03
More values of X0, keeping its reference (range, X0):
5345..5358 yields 5346.62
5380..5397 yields 5391.12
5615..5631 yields 5616.67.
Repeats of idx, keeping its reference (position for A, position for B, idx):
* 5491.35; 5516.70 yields -1.4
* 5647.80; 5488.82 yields -1.6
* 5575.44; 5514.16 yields -0.9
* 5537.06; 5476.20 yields -0.6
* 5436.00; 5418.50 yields -1.2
